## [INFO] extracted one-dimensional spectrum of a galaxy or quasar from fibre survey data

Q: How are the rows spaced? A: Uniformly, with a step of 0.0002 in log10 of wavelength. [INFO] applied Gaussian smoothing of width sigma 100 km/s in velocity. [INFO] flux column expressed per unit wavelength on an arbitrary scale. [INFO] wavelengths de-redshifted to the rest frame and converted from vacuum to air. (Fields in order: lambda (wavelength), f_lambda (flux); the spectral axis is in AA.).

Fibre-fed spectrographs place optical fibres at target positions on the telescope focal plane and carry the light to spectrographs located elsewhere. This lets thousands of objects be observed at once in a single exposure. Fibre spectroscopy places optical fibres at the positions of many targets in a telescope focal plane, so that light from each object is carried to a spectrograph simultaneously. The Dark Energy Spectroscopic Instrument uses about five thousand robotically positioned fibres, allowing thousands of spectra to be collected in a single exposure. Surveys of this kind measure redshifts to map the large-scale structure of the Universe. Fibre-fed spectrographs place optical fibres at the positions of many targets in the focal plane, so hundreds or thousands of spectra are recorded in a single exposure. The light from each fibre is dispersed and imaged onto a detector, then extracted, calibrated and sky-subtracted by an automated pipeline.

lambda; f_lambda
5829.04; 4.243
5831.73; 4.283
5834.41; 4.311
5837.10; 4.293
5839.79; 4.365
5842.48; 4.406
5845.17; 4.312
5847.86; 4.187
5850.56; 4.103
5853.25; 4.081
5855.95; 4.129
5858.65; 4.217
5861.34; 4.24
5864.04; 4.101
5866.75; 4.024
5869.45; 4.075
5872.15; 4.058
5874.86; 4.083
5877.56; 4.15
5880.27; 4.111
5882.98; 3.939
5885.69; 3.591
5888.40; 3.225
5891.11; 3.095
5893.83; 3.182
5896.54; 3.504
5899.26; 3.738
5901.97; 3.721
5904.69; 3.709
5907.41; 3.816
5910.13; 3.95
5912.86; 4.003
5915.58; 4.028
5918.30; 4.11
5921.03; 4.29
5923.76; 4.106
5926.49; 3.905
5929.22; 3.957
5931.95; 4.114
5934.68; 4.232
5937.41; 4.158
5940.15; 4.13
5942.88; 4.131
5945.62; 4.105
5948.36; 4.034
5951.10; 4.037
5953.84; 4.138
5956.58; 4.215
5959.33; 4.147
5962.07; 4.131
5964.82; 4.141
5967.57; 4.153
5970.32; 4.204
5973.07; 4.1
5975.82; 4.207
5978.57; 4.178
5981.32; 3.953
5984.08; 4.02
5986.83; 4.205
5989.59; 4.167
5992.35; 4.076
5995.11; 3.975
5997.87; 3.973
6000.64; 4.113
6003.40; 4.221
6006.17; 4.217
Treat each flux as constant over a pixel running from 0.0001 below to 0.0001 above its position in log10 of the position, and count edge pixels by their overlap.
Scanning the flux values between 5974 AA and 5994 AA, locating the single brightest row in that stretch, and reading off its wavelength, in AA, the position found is 5975.82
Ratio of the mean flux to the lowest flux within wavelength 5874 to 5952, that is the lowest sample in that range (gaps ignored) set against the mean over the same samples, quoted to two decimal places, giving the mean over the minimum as 1.26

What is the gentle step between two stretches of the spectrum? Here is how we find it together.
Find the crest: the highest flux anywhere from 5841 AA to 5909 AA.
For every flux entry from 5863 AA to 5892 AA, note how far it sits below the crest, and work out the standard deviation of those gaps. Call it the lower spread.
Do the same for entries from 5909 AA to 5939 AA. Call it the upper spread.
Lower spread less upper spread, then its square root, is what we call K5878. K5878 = 0.5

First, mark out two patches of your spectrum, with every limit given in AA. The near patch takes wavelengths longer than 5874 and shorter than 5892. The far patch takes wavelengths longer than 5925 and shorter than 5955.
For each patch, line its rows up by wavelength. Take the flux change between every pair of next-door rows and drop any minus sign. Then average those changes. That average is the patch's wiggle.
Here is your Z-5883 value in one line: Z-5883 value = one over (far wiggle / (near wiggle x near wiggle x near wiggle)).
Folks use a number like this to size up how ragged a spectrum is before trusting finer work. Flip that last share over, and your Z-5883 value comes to 0.10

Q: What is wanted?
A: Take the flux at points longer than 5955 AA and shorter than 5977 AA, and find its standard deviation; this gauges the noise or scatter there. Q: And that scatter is 0.04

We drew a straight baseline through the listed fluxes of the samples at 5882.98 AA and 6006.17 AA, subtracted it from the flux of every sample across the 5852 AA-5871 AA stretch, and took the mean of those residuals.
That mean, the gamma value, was 0.23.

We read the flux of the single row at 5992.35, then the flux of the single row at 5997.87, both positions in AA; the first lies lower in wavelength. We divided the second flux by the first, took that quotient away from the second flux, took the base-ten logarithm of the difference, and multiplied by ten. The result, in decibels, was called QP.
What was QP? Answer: 4.77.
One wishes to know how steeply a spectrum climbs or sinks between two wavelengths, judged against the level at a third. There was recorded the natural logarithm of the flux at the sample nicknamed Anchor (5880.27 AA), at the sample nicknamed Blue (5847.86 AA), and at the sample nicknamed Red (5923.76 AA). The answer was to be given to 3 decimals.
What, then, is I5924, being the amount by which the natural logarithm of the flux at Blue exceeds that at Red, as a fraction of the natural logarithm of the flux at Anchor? 0.014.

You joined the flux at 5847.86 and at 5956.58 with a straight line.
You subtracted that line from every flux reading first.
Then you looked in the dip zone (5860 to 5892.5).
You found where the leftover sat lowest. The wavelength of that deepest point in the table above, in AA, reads 5891.11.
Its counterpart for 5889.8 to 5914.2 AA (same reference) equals 5891.11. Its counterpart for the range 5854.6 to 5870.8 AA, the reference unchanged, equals 5866.75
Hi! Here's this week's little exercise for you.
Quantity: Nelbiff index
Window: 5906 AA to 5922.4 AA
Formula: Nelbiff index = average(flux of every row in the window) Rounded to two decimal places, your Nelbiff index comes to 4.03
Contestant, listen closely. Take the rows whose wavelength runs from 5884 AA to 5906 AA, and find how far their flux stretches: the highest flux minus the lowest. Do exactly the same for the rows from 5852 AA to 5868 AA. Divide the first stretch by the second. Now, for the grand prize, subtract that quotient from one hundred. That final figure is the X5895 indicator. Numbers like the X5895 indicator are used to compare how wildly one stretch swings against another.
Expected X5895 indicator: 97.0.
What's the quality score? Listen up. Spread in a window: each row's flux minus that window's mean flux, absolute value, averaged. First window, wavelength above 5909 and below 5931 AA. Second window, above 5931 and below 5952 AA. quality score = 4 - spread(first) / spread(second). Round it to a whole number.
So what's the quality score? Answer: 2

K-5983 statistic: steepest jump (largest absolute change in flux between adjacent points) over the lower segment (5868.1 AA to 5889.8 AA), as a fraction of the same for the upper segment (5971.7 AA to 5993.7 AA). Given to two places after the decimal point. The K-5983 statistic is 1.63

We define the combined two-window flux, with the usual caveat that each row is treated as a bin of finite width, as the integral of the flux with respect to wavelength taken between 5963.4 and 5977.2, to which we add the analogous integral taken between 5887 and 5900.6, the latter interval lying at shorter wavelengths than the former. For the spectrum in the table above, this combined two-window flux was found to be 103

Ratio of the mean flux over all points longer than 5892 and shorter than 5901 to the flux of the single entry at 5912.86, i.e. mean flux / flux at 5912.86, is 0.87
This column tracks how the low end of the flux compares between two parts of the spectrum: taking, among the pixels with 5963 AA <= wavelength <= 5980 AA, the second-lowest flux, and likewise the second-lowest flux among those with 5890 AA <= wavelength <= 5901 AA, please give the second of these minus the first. -1.0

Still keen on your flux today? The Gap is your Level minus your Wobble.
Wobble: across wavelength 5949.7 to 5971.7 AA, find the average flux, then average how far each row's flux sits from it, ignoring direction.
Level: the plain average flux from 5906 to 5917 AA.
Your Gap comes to 3.92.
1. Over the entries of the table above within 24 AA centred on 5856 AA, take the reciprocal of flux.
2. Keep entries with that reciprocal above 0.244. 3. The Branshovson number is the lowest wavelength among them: 5853.25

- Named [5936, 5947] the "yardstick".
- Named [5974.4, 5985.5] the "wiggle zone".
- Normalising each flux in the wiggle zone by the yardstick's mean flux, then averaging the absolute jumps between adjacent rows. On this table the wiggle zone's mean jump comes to 0.026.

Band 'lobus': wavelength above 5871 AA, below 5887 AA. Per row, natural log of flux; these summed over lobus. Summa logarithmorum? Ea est 8.29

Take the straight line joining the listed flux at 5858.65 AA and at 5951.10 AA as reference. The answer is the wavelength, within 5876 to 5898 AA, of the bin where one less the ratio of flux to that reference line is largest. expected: 5891.11 AA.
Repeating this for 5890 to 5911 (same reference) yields 5891.11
